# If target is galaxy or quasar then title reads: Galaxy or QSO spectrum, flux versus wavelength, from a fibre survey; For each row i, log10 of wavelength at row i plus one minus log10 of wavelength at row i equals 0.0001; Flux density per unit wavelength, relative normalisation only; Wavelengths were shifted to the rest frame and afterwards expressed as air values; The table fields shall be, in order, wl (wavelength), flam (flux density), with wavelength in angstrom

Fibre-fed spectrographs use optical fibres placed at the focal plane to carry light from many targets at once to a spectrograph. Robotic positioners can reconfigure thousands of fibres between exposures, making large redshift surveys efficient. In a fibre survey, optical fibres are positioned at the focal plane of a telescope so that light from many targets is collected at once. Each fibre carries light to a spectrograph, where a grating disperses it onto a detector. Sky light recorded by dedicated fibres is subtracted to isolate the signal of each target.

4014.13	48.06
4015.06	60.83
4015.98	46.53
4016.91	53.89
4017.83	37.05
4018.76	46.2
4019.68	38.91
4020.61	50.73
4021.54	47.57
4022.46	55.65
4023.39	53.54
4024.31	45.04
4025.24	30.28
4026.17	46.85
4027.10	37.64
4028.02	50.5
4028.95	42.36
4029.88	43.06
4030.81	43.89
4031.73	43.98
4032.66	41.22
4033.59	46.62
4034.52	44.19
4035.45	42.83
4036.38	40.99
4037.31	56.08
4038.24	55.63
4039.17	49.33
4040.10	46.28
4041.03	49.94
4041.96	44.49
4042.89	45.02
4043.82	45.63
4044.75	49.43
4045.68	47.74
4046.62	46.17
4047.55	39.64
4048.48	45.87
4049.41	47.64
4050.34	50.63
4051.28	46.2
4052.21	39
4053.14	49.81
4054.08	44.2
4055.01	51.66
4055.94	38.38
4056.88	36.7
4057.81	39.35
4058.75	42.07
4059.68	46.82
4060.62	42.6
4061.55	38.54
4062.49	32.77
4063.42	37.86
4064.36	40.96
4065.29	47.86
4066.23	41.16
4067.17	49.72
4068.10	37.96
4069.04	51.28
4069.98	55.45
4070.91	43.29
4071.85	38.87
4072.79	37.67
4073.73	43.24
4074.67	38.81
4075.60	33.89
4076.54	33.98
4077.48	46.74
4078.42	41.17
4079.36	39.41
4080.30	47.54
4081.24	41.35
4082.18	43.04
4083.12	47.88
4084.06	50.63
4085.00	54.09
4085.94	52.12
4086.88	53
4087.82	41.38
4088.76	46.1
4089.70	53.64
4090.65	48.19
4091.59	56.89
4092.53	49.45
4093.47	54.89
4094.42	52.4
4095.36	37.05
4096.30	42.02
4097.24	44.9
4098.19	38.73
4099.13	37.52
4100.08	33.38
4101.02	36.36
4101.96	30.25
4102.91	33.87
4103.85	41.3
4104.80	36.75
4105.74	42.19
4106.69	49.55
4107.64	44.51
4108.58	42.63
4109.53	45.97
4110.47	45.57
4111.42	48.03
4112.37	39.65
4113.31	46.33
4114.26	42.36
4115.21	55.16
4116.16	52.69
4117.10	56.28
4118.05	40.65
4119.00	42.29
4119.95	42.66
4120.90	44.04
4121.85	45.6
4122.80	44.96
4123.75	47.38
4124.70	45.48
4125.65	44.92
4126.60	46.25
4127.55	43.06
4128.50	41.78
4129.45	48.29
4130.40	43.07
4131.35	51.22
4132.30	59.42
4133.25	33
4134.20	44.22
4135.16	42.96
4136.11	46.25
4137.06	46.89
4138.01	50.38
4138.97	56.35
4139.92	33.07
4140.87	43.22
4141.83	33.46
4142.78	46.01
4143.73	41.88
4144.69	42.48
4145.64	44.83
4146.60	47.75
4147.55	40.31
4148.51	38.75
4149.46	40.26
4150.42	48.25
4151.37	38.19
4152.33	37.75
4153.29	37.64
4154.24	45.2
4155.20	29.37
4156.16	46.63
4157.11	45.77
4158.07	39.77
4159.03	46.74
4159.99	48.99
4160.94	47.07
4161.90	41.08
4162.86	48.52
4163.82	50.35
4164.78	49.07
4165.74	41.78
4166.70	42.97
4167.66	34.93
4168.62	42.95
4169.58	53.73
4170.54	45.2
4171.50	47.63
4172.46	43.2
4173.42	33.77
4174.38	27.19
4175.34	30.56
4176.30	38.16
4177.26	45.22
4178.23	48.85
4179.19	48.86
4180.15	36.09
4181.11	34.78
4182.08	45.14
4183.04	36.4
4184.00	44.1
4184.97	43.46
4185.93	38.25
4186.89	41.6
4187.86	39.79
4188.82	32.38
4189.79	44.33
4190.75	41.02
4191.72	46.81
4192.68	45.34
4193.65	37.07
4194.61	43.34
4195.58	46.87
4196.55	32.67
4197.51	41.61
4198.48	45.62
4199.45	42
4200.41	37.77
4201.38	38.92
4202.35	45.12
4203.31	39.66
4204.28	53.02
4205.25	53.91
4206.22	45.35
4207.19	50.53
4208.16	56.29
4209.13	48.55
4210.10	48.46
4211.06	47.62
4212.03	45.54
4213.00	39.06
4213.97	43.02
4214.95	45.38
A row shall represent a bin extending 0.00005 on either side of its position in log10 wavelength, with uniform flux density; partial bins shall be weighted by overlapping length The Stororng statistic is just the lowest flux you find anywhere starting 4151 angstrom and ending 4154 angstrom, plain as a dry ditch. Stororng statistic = 37.64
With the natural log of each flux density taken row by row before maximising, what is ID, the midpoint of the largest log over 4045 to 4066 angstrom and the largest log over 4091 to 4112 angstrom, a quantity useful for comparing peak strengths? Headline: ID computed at 3.99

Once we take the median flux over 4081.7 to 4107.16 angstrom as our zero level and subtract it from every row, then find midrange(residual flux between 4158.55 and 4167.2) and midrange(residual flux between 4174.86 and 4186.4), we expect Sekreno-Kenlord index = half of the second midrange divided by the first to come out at -3.2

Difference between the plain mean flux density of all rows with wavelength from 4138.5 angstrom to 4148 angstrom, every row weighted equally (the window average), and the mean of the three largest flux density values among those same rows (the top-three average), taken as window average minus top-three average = -7.1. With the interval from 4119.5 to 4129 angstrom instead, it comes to -1.8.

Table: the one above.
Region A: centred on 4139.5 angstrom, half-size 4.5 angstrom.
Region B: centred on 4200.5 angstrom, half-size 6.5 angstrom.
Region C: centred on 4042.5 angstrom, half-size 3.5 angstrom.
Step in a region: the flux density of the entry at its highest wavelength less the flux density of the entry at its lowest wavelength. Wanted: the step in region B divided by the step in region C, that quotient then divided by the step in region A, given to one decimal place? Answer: 1.2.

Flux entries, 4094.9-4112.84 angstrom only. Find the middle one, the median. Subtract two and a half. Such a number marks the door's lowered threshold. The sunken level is 38.8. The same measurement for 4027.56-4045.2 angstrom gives 42.5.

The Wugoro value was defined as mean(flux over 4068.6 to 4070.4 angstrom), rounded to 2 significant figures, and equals 53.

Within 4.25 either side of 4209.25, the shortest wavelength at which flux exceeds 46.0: 4205.25 angstrom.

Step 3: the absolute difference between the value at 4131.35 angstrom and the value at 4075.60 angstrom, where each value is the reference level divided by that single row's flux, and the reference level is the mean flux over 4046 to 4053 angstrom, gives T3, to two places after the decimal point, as 0.45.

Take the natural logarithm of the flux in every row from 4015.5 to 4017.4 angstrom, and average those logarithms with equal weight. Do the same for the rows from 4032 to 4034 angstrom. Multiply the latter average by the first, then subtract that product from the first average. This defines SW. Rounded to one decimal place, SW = -10.9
